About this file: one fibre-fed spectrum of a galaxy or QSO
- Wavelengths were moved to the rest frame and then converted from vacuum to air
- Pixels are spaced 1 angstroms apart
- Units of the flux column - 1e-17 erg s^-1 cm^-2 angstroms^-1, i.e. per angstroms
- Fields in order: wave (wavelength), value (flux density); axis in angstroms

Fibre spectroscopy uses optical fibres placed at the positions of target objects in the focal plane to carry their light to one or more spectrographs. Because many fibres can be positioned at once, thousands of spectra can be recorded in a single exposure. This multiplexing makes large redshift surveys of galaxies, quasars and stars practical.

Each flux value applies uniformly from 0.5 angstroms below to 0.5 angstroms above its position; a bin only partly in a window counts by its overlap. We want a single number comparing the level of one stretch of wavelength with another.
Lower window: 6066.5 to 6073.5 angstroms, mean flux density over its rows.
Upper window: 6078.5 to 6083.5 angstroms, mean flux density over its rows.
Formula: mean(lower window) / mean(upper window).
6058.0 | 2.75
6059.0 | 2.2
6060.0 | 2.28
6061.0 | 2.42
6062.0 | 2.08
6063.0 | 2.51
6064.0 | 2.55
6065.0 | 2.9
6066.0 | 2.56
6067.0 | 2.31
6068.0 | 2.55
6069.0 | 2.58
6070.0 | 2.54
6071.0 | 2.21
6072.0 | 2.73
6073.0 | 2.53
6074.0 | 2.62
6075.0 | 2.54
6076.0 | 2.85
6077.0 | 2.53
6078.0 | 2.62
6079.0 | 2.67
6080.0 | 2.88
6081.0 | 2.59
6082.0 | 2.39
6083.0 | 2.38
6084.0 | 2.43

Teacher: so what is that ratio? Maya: 0.965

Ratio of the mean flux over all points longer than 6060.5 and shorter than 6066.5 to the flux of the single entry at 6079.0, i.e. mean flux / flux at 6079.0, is 0.94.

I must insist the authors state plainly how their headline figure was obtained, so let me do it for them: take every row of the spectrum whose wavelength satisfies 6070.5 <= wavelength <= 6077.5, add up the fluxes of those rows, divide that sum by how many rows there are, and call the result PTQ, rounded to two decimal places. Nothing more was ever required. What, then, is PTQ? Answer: 2.57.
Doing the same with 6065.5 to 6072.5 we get 2.50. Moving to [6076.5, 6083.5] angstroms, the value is 2.58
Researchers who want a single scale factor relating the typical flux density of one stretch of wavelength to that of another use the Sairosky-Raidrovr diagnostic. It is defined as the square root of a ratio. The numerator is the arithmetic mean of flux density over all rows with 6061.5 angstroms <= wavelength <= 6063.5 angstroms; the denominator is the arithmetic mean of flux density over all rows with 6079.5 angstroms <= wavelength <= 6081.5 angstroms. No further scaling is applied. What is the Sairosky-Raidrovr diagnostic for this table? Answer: 0.92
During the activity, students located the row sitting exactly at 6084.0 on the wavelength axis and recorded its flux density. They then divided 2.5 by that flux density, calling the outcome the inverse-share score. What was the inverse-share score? 1.03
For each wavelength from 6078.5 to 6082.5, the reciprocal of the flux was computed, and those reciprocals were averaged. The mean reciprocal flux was 0.38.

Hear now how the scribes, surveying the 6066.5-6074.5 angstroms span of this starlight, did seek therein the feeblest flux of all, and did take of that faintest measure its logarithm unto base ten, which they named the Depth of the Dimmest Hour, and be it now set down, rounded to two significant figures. 0.34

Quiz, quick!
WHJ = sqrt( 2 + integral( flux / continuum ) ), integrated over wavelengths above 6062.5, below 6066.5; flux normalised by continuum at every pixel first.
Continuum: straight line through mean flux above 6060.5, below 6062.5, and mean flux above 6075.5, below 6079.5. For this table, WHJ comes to 2.55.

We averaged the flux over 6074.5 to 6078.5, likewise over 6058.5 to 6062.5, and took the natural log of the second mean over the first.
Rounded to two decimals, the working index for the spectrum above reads -0.16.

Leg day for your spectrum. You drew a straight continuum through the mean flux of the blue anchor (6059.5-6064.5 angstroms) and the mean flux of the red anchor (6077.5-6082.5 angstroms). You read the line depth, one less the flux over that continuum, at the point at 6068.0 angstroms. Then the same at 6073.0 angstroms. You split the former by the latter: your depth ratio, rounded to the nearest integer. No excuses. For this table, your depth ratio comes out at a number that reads 52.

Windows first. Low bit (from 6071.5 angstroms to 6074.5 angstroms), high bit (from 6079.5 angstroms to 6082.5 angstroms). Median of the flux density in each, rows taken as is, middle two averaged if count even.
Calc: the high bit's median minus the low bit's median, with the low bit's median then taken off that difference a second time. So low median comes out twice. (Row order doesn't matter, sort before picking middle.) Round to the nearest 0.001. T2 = -2.650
